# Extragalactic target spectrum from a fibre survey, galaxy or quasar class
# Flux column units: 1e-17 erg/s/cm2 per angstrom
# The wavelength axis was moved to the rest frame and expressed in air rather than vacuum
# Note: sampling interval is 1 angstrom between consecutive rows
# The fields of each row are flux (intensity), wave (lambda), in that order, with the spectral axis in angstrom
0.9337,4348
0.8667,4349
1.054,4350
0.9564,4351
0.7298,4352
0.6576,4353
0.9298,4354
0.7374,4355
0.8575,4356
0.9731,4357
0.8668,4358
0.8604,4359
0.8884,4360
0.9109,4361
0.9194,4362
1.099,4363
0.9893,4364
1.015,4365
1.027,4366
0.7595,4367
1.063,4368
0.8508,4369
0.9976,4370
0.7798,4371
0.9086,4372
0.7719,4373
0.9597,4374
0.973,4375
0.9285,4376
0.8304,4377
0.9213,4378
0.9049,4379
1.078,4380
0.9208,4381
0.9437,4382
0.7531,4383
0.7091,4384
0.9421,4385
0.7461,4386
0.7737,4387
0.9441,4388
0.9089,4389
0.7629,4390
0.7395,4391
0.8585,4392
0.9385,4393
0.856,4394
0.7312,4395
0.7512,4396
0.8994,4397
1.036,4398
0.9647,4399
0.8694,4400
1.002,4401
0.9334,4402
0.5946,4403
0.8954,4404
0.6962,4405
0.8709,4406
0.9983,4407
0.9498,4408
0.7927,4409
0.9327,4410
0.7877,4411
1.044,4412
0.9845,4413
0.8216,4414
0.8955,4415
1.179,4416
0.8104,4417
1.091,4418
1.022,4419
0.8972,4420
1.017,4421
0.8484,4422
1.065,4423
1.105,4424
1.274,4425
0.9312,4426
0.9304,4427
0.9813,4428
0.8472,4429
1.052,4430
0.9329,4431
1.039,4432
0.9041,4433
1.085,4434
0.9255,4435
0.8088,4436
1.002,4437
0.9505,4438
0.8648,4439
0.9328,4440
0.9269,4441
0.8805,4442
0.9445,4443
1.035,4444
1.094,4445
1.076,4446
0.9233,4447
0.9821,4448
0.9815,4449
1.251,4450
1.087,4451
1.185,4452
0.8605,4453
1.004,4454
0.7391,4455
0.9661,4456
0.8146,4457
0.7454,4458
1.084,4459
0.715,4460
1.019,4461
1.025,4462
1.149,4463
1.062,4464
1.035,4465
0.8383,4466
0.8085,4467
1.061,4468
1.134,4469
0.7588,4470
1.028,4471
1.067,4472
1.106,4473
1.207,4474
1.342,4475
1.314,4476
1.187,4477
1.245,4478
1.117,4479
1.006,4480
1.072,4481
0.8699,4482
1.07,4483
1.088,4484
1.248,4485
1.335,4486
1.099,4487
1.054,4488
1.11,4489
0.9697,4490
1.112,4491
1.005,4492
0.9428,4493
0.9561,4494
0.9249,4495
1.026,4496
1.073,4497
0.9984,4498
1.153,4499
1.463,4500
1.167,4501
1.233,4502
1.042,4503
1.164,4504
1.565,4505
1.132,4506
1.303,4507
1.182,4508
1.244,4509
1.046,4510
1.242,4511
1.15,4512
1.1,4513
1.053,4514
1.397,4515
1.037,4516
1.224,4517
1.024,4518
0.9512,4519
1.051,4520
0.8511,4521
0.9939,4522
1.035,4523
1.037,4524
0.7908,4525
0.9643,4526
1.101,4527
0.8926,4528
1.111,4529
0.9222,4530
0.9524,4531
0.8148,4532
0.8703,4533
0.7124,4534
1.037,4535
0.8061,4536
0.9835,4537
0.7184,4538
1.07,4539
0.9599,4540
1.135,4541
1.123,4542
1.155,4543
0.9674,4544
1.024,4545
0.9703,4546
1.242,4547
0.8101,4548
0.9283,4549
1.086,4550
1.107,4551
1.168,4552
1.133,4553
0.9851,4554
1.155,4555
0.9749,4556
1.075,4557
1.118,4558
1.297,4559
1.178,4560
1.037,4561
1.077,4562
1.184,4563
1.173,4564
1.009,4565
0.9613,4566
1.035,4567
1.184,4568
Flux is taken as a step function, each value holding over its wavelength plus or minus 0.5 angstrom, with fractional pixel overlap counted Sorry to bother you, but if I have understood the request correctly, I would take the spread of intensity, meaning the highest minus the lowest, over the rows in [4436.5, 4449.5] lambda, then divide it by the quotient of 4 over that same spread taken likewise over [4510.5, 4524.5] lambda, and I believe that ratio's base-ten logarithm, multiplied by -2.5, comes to 3.8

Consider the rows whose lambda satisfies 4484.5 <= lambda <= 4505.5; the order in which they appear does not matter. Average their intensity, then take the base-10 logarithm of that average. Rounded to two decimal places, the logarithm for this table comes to 0.05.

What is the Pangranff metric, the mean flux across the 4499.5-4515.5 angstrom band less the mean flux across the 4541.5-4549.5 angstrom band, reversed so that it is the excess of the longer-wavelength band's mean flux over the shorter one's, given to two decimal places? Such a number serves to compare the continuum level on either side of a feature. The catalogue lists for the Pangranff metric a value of -0.19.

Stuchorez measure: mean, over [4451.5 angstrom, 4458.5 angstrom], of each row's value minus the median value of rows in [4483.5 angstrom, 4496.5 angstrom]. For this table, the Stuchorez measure -0.15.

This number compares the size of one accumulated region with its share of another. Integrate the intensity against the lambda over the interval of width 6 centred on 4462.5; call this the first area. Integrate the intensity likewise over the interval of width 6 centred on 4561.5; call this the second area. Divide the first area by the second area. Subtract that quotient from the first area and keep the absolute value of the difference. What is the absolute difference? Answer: 5.1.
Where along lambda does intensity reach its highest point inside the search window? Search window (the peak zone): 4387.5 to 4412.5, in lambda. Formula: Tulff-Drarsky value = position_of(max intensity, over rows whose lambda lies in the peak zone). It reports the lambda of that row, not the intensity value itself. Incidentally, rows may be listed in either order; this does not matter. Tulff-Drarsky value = 4412 angstrom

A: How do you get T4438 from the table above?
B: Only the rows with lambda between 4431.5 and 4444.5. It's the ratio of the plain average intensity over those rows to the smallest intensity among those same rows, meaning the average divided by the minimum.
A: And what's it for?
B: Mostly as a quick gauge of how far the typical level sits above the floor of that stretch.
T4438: 1.17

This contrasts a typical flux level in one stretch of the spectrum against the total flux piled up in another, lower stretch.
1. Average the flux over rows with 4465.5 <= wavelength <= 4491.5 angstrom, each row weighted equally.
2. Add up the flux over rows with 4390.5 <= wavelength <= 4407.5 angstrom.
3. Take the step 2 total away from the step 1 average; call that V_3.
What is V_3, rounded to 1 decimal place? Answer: -13.5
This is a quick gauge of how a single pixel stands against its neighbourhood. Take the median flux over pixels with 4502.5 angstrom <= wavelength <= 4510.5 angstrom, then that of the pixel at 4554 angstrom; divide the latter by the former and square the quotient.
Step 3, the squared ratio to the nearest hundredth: 0.71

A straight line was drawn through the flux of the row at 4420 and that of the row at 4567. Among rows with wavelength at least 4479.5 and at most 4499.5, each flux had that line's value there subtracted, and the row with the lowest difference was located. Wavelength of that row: 4482 angstrom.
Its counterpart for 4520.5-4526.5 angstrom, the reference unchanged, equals 4525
